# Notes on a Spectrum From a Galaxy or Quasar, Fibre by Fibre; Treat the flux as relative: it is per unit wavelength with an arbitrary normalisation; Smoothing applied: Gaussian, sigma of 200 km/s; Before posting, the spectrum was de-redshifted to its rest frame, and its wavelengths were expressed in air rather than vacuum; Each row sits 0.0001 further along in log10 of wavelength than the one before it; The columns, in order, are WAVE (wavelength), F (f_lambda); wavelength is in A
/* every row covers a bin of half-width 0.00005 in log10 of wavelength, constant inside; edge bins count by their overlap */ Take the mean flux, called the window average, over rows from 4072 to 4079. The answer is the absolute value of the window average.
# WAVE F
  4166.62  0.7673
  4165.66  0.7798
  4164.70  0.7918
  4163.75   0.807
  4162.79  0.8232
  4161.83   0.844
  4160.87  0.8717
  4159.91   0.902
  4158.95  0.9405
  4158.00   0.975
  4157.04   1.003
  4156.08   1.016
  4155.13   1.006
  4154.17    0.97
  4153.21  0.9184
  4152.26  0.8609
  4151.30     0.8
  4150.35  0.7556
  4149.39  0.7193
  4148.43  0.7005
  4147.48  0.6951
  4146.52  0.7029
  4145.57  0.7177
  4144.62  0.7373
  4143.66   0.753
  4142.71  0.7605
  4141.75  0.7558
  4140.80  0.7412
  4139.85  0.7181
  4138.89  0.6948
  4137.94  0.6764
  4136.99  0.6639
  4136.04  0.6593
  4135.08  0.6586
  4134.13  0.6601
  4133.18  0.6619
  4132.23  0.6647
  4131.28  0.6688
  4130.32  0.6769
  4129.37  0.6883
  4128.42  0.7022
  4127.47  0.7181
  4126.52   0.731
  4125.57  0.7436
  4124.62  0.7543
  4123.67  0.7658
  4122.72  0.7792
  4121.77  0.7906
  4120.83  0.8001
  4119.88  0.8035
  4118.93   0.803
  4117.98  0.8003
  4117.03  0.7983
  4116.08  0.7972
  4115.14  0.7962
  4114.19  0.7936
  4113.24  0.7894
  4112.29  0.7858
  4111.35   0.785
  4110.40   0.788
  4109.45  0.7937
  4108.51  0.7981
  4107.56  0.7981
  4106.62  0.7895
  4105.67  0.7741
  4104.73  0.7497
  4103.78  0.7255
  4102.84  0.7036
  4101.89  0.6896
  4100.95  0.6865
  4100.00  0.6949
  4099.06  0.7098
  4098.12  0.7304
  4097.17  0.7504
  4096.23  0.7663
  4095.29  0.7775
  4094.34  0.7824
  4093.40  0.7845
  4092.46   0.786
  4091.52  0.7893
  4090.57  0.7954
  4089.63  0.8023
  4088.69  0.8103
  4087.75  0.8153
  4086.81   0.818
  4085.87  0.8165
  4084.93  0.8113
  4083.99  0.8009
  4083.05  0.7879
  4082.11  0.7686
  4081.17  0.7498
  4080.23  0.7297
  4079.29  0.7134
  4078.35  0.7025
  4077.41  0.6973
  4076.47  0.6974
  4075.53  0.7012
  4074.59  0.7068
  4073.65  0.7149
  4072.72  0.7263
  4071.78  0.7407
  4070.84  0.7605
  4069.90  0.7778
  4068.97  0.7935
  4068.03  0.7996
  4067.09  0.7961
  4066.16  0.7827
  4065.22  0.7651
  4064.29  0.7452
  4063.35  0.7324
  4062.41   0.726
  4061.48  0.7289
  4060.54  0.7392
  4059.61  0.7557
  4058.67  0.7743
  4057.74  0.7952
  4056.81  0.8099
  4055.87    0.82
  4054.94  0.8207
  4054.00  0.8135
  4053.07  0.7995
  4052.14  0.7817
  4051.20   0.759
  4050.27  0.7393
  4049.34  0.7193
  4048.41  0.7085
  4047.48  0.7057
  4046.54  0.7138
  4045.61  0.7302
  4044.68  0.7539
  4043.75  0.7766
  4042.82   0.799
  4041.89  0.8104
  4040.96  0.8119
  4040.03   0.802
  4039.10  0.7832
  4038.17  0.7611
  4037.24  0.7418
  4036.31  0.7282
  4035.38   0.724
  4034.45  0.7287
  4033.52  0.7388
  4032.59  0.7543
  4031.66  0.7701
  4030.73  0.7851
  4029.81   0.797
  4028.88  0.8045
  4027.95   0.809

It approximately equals 0.71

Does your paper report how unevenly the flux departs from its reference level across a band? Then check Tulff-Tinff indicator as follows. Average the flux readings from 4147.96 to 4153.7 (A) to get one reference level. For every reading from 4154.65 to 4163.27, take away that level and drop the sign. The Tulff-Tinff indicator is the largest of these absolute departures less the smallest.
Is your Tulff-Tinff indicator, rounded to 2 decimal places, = 0.19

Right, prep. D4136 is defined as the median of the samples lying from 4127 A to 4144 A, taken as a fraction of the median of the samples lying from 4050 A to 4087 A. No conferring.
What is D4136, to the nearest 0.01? 0.89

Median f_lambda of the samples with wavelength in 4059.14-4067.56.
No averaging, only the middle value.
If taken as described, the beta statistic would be 0.745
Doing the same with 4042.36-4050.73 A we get 0.730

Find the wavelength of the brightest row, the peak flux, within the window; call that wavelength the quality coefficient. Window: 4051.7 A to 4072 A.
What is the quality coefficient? 4054.94 A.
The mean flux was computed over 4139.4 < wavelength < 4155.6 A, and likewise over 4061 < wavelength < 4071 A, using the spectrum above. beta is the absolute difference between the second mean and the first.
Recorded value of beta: 0.019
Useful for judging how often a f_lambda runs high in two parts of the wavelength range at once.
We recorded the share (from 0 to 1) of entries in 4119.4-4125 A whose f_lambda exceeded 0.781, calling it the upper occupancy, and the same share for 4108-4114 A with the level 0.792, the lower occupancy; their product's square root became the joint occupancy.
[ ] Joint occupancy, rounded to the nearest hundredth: 0.41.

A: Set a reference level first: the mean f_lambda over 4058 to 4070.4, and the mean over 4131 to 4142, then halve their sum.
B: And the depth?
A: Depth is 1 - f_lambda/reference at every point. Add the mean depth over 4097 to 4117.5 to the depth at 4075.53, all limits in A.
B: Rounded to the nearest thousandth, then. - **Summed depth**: -0.019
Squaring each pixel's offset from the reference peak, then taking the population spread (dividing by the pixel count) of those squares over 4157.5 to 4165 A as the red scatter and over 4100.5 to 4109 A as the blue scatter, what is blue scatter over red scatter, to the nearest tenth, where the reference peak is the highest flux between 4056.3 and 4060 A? 0.6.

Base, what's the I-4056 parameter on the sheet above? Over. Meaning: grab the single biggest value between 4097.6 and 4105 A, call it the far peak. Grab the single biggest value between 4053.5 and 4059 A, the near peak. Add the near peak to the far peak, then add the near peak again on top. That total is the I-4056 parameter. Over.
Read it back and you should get 2.391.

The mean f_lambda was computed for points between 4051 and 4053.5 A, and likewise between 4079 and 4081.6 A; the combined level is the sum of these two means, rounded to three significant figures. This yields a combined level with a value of 1.51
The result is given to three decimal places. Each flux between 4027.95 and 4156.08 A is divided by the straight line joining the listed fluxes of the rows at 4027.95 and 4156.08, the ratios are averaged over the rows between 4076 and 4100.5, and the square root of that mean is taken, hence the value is 0.919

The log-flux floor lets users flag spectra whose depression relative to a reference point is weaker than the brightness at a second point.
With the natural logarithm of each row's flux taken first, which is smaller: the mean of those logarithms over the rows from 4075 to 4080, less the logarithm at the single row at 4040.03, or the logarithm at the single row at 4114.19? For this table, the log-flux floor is -0.23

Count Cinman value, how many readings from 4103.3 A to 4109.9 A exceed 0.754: 5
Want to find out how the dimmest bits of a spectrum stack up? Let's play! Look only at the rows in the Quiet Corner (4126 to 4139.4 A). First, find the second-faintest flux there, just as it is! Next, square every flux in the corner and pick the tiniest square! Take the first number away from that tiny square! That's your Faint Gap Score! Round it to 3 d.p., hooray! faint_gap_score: -0.226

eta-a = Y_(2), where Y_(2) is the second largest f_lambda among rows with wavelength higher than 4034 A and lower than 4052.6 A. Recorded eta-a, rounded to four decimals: 0.8104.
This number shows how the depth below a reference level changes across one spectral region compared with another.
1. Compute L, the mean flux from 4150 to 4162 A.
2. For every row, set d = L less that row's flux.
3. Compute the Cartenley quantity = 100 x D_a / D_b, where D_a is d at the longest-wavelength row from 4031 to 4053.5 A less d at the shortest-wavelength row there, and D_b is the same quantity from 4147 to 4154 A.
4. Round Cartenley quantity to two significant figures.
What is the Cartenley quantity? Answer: 13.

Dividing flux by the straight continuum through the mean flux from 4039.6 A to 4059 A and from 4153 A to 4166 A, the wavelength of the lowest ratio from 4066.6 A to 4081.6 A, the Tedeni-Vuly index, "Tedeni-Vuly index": 4077.41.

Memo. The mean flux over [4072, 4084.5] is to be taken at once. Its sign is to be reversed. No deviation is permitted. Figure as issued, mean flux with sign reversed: -0.73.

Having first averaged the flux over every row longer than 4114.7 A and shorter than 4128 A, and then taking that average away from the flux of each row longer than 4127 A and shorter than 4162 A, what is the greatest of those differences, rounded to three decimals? 0.239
